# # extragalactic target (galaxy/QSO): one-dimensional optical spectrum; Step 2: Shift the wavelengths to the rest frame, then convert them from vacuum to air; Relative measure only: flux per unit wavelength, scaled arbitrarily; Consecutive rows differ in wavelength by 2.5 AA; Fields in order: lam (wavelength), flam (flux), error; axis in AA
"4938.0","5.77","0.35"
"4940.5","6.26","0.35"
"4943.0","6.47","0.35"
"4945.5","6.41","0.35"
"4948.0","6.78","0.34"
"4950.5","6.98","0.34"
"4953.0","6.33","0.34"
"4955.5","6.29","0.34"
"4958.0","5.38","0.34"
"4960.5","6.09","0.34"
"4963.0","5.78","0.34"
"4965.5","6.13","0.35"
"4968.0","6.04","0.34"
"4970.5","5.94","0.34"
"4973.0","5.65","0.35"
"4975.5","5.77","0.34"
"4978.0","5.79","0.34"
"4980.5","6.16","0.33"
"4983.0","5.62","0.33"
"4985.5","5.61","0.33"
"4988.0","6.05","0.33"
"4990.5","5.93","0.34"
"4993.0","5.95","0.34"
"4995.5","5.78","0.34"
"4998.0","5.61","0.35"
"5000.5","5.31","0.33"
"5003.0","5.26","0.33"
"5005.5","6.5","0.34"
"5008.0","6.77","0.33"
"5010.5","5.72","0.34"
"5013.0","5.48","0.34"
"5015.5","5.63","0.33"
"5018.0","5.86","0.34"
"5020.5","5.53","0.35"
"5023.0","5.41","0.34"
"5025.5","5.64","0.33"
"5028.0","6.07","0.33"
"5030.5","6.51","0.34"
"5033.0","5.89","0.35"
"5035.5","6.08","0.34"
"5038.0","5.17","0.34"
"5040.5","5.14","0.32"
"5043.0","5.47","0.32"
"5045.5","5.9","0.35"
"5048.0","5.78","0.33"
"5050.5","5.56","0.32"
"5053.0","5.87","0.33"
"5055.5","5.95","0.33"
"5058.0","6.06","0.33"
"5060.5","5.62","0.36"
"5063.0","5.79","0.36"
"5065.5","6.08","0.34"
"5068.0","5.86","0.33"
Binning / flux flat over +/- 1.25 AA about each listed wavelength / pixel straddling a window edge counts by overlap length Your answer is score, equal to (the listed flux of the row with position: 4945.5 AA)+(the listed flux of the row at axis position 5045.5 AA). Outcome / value 12.3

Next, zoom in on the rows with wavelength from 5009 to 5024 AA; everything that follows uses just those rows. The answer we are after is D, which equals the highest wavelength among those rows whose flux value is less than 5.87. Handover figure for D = 5023.0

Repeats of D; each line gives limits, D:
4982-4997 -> 4995.5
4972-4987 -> 4985.5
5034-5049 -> 5048.0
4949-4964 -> 4963.0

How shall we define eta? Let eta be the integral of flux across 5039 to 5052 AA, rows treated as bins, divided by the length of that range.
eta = 5.57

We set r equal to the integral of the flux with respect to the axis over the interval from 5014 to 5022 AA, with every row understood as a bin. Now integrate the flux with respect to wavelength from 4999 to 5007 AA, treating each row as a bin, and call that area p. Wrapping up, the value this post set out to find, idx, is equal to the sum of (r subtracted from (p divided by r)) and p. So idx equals 2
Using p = 46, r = 45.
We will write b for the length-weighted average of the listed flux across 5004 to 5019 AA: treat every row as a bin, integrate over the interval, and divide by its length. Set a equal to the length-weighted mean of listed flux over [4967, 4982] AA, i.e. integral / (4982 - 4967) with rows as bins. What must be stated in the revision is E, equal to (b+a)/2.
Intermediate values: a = 5.88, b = 5.98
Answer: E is 5.93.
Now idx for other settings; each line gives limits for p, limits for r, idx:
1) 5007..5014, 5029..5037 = -6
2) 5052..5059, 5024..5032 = -6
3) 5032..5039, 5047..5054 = 1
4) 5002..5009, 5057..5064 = 4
